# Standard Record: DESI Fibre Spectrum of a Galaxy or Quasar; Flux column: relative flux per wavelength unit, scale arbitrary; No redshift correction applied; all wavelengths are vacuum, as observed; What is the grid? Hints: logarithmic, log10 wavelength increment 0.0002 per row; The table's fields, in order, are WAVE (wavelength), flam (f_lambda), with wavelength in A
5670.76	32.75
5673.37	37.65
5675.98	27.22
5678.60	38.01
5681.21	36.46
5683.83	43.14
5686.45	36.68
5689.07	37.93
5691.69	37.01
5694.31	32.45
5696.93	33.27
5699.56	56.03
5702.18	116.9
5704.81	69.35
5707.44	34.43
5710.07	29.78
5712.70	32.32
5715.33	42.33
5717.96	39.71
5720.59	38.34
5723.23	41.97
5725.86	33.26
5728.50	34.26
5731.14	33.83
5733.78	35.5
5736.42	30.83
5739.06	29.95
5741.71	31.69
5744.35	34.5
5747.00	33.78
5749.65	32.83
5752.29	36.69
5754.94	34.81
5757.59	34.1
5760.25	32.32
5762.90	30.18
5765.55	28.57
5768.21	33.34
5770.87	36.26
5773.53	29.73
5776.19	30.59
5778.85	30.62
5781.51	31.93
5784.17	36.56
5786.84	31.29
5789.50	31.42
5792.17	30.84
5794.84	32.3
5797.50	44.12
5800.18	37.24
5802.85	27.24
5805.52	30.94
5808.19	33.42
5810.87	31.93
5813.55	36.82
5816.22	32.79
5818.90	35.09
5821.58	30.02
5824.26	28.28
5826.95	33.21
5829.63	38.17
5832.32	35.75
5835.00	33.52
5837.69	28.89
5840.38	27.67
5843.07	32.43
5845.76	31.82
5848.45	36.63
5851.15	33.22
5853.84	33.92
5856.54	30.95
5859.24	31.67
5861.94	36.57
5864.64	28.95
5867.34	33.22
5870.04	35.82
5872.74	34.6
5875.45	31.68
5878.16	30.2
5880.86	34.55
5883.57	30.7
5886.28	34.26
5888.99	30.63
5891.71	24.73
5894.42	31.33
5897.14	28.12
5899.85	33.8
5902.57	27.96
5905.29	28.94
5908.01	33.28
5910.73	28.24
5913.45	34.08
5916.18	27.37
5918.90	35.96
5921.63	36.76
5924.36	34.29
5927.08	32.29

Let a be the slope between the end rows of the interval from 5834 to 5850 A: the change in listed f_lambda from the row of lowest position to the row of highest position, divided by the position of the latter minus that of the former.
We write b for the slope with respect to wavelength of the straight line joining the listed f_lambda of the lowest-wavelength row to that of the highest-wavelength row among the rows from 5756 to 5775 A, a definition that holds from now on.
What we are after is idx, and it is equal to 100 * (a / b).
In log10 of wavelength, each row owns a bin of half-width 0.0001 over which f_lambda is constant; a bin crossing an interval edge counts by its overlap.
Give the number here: -84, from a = 0.23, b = -0.3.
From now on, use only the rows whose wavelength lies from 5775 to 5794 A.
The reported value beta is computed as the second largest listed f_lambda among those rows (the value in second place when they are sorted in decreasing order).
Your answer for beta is 31.93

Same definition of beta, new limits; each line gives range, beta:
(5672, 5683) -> 37.65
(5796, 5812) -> 37.24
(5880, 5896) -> 34.26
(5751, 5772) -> 36.26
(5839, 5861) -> 33.92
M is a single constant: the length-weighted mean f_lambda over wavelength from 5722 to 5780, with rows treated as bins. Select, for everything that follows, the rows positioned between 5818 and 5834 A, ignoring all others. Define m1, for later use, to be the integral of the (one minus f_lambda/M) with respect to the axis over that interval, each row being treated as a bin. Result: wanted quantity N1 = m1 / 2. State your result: -0.05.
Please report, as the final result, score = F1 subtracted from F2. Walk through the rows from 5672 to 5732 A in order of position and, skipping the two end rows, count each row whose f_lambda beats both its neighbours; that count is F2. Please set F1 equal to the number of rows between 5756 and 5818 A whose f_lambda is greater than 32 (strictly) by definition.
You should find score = -4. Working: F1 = 11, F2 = 7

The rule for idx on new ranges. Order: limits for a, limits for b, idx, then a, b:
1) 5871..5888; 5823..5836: -5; -0.03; 0.5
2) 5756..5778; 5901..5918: 435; -0.19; 0.0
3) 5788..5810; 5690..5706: 4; 0.11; 2.5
